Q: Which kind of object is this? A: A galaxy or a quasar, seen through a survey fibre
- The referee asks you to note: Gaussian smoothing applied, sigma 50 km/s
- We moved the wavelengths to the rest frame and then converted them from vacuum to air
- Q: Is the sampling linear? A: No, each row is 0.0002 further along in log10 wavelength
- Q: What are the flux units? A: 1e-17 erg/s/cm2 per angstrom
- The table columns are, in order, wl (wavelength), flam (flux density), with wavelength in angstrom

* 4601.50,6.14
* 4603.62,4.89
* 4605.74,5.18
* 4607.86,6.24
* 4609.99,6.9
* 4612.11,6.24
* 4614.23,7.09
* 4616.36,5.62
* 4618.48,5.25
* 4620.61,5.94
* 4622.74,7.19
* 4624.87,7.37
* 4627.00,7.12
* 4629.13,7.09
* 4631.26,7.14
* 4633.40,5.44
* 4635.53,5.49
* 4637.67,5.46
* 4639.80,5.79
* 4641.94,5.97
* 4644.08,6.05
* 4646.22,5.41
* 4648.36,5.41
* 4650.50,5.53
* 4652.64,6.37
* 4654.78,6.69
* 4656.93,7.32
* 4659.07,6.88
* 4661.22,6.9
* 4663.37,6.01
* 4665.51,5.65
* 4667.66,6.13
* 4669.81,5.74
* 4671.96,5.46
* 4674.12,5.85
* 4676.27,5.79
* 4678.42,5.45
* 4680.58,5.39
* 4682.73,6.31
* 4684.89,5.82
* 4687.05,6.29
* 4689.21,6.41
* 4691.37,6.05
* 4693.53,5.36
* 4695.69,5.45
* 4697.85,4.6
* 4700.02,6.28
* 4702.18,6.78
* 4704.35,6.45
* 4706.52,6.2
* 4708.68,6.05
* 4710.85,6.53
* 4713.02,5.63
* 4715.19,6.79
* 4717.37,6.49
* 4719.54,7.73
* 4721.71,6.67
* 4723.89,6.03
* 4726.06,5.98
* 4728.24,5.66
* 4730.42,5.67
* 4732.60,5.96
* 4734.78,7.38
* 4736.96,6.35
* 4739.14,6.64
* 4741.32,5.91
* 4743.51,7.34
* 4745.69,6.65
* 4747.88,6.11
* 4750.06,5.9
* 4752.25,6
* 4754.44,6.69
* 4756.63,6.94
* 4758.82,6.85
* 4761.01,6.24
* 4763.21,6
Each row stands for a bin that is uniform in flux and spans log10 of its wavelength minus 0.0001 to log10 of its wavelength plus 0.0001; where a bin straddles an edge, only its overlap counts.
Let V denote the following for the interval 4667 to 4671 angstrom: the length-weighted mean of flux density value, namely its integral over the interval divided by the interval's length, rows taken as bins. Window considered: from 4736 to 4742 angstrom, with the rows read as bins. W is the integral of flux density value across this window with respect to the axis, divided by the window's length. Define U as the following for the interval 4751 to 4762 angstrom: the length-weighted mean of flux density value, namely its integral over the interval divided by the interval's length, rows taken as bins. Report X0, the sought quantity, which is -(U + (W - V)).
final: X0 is -6.97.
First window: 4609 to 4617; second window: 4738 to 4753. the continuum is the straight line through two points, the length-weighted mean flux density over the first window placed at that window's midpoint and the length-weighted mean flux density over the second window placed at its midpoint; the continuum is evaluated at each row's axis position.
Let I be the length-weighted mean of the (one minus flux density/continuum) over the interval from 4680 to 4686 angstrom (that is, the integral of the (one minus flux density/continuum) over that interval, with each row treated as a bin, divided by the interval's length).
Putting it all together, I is 0.09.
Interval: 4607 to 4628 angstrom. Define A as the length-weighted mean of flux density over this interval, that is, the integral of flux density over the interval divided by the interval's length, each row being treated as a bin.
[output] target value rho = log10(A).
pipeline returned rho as 0.813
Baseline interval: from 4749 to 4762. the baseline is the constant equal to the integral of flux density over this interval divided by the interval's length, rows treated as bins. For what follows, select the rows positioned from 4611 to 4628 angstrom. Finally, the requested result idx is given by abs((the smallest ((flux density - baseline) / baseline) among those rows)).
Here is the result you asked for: 0.18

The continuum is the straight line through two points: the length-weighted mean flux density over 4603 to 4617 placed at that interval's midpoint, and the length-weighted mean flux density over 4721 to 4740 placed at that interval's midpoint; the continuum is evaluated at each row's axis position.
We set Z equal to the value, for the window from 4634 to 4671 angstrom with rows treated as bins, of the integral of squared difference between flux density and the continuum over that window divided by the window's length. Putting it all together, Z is 0.33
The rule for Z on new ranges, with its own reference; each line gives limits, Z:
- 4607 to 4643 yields 0.59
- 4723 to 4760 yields 0.29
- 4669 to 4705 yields 0.39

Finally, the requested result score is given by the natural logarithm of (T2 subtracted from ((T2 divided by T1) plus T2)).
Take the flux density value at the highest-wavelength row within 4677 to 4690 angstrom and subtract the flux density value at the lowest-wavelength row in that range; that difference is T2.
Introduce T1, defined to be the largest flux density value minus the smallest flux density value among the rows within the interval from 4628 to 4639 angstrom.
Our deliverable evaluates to -0.6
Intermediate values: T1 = 1.7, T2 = 1.0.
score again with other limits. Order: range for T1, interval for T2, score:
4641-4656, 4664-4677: -2.2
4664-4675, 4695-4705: 0.4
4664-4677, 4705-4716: -0.1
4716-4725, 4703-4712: -3.1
